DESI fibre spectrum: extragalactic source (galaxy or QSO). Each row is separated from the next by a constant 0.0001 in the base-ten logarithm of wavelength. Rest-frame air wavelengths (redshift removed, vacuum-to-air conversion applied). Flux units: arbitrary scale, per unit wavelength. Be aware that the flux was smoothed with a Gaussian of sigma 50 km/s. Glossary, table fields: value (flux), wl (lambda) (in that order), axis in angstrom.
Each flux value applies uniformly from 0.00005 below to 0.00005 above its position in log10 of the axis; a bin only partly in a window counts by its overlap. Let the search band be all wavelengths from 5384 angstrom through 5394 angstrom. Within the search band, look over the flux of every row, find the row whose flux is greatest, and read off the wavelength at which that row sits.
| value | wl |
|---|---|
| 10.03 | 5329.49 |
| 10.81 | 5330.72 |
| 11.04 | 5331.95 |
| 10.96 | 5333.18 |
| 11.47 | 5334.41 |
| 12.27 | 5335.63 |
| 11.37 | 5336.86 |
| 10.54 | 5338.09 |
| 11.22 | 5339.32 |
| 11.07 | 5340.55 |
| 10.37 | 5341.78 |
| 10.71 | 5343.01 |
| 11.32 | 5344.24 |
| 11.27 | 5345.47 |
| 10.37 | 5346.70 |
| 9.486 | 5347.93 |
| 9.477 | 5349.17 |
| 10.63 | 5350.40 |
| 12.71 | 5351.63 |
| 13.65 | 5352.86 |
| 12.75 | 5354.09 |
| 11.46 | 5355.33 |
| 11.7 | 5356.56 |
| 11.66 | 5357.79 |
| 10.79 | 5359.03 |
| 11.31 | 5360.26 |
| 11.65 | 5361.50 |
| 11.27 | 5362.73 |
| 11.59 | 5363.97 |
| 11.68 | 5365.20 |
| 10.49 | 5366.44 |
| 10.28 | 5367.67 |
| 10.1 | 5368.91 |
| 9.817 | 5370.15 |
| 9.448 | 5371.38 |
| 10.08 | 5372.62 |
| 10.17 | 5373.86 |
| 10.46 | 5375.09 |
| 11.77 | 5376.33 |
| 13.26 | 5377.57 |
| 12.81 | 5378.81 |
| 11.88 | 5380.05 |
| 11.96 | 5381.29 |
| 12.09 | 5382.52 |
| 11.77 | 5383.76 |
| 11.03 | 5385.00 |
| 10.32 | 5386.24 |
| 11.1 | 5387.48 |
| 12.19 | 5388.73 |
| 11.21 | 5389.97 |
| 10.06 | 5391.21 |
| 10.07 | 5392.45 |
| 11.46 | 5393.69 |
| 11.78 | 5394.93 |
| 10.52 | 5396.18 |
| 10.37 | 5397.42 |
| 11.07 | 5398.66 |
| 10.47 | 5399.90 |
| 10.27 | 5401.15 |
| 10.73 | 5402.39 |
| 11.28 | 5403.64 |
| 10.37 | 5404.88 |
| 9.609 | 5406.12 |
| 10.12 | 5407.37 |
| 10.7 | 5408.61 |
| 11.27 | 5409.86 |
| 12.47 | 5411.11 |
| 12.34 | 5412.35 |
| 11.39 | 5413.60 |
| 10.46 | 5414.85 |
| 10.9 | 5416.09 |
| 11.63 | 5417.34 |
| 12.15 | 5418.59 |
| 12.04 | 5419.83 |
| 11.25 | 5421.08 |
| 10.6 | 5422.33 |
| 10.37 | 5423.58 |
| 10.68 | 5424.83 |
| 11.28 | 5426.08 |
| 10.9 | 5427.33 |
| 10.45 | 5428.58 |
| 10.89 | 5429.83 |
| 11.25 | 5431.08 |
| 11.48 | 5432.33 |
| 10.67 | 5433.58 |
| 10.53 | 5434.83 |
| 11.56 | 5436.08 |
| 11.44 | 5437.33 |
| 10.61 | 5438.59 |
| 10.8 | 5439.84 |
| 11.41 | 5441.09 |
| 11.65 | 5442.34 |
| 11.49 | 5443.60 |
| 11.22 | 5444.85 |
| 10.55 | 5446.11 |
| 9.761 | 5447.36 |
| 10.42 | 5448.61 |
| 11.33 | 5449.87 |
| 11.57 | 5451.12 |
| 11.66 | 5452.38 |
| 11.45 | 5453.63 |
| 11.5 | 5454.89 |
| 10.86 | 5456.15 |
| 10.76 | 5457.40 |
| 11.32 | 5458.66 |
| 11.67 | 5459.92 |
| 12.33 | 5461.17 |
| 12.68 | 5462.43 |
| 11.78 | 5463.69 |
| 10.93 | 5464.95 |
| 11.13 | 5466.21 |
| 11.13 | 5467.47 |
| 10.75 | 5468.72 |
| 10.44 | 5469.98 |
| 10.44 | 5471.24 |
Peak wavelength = 5388.73 angstrom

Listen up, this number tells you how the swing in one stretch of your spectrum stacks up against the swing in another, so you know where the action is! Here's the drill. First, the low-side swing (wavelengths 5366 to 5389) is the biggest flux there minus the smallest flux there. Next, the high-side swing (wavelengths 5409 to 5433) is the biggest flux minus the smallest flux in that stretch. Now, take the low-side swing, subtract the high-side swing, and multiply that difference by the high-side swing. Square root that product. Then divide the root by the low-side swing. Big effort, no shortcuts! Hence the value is 0.497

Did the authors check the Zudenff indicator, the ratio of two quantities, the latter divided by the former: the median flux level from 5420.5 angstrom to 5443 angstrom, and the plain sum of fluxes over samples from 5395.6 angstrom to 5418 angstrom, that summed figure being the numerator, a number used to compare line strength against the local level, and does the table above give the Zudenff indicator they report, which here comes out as 18.0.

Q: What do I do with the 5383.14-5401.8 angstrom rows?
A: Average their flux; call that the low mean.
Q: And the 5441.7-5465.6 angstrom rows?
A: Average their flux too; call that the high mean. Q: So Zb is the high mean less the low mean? 0.40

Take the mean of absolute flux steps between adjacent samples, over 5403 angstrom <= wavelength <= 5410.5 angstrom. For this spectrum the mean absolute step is 0.67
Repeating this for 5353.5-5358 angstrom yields 0.52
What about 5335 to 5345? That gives 0.60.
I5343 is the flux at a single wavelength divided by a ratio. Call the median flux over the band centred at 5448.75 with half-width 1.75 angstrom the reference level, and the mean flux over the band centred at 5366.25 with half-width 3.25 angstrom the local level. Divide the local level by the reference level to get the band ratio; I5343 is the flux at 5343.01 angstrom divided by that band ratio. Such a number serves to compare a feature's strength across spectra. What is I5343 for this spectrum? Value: 10.3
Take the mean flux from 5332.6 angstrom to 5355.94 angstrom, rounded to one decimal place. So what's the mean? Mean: 11.2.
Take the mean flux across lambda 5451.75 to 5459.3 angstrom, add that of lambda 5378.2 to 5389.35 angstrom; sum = 22.9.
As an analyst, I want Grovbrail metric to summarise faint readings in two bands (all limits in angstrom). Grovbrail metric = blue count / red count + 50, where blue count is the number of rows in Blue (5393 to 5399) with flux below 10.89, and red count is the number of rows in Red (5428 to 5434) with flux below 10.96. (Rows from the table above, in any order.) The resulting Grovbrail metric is 50.7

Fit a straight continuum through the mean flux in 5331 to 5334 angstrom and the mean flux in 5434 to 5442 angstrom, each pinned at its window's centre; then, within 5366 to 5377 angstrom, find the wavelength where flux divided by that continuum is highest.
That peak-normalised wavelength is 5376.33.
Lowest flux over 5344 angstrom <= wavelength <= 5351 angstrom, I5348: 9.477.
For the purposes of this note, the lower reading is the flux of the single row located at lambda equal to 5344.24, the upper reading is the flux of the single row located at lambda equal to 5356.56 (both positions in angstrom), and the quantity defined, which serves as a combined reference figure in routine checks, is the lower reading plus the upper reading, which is 23.0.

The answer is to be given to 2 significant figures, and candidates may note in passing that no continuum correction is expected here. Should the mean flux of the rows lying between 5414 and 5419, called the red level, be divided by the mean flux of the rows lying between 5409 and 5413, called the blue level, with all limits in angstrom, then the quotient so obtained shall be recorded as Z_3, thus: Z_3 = 0.94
